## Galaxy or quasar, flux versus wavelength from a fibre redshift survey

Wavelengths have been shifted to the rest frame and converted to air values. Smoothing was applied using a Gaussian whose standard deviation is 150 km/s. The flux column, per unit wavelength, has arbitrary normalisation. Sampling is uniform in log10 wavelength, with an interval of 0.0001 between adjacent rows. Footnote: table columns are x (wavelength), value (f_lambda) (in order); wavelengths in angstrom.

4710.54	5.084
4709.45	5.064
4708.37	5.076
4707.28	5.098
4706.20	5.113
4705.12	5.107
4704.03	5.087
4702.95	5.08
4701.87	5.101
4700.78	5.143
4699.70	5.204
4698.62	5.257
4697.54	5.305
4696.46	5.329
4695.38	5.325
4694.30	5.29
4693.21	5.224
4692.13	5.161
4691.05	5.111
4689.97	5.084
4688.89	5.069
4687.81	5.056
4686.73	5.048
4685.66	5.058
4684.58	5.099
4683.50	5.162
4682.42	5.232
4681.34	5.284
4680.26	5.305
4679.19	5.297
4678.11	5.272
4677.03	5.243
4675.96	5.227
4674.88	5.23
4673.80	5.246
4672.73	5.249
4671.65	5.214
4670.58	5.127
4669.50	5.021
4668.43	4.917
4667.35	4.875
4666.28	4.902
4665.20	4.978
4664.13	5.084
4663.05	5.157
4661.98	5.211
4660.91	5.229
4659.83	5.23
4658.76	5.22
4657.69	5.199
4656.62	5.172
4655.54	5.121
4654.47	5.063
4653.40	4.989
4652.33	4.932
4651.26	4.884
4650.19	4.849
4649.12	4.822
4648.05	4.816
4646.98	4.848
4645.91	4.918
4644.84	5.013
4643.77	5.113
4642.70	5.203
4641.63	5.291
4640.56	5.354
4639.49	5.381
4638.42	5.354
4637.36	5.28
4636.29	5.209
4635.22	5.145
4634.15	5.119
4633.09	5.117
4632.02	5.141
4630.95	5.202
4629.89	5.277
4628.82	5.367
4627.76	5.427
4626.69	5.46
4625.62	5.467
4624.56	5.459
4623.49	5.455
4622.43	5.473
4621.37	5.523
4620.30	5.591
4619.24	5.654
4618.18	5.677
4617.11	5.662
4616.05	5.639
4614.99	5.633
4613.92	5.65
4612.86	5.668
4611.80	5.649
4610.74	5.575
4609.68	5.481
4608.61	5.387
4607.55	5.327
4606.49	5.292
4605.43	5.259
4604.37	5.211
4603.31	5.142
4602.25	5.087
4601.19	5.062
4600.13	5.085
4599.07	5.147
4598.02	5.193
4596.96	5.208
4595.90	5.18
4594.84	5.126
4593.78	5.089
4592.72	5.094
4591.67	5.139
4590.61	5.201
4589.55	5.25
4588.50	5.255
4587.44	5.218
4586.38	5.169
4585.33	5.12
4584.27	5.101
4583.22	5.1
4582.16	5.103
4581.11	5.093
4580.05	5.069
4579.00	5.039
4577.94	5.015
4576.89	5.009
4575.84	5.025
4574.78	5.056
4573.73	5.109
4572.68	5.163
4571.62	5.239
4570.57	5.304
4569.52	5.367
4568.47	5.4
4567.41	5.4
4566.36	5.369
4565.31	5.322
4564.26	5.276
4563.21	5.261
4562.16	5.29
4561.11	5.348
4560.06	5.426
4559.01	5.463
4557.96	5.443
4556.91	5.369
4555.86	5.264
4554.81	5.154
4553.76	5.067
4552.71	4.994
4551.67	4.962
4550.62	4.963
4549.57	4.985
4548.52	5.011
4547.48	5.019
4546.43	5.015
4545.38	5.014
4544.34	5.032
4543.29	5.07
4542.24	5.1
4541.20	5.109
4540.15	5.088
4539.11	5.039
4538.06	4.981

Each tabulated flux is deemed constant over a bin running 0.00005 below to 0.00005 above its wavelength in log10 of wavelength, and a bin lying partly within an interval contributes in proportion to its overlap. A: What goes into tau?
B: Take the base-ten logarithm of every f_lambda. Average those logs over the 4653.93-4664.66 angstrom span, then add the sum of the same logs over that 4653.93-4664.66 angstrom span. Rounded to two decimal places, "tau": 7.85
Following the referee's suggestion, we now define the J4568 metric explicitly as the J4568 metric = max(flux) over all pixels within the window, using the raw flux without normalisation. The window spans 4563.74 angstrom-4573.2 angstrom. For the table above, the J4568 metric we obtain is 5.4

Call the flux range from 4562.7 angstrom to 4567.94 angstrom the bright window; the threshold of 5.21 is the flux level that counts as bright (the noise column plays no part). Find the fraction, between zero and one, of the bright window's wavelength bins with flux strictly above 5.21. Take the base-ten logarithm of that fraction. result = 0.00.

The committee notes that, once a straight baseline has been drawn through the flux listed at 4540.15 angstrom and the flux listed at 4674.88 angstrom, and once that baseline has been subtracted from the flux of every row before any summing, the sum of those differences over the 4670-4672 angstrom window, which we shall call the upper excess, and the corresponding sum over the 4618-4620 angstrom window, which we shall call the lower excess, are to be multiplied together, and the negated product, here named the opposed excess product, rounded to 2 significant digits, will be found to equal 0.11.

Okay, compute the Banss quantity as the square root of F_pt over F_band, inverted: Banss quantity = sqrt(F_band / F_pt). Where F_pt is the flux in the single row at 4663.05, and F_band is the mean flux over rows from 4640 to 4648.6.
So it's 0.99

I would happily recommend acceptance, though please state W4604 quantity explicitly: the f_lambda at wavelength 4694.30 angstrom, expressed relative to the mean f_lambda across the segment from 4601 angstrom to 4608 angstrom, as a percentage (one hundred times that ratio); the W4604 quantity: 102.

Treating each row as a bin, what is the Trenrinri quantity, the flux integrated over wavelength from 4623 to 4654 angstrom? 160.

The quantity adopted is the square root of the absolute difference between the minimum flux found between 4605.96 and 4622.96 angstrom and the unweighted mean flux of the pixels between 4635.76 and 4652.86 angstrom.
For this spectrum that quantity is 0.46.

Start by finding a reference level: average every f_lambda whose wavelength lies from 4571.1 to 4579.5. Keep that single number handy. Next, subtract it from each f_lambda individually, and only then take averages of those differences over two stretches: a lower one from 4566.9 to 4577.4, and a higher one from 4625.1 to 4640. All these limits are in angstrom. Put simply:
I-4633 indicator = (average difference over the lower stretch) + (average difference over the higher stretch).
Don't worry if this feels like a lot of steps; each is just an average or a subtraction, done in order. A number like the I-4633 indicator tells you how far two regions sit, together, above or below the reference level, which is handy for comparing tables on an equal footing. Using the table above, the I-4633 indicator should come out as 0.33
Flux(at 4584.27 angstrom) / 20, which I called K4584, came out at 0.255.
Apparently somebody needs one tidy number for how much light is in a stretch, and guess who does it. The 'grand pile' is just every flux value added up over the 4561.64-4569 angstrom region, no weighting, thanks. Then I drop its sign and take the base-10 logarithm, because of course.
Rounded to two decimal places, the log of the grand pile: 1.57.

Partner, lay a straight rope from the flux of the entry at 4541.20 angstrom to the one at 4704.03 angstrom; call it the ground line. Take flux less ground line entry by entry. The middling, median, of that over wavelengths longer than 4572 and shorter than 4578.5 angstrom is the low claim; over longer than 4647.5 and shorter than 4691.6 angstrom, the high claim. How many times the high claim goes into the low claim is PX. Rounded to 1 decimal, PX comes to -2.3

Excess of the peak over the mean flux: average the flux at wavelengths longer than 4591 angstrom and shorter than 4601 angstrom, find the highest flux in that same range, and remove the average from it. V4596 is 0.07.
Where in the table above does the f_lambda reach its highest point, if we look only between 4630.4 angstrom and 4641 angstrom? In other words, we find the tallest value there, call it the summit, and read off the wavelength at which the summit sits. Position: 4639.49 angstrom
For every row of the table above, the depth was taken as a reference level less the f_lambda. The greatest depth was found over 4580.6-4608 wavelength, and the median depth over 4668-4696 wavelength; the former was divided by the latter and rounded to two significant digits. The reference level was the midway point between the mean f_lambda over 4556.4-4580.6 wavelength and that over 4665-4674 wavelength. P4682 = -1.4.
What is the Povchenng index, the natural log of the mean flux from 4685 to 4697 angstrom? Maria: 1.64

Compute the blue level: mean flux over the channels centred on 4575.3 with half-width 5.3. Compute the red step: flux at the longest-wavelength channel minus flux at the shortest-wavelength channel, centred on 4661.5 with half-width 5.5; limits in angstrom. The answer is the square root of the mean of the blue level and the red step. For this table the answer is 1.55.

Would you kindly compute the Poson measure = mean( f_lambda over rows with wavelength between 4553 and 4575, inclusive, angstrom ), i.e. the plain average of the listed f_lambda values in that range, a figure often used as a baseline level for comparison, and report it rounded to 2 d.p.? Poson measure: 5.29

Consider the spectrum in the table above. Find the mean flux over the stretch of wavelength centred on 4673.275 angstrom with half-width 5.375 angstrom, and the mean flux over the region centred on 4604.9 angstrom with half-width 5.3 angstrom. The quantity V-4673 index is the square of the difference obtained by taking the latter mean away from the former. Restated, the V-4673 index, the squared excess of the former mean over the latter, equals 0.003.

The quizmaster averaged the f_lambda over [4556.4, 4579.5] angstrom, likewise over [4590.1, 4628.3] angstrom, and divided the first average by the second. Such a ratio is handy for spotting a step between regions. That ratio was 0.98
